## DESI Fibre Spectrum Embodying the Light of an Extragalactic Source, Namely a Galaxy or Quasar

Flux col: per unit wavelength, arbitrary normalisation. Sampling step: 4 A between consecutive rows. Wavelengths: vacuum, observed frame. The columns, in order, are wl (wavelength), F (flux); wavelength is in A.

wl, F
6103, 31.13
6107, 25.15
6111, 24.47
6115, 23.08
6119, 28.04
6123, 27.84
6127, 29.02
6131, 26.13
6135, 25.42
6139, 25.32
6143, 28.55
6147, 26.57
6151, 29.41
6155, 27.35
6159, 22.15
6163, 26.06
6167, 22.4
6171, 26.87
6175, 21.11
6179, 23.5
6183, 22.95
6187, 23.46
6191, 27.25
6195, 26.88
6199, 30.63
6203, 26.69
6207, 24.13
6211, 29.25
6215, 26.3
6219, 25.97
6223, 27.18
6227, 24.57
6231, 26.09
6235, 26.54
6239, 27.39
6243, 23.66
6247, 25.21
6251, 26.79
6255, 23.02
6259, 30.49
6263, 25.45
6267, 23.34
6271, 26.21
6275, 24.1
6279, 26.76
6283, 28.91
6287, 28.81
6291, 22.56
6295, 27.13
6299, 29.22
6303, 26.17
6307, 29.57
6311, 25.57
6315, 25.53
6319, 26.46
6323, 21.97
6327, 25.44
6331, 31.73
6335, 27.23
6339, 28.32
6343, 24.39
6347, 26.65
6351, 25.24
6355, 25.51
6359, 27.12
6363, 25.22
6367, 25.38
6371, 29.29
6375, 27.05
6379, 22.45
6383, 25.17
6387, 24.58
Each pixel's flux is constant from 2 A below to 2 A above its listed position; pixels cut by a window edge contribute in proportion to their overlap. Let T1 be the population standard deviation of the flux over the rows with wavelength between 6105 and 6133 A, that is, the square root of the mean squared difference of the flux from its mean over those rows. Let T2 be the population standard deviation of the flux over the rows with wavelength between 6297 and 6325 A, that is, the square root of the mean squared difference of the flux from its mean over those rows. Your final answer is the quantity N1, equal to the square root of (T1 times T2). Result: 2.17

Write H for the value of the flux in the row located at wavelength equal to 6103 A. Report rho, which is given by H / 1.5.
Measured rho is 21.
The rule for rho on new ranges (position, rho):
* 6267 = 16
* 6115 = 15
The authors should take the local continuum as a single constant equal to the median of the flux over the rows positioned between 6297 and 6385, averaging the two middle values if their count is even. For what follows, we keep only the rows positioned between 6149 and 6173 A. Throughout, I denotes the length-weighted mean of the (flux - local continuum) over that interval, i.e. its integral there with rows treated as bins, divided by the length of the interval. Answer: -0.2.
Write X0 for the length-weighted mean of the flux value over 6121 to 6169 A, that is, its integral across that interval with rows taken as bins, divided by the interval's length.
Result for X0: 26.4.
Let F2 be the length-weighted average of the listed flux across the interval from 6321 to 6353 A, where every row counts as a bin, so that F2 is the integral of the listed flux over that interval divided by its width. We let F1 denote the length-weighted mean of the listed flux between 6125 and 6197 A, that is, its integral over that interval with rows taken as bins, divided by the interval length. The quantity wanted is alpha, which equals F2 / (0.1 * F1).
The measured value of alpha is 10.3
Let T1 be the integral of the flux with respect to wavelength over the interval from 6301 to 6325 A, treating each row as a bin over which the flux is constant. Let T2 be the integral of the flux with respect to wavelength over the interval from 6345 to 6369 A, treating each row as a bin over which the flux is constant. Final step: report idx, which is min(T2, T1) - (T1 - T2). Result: 620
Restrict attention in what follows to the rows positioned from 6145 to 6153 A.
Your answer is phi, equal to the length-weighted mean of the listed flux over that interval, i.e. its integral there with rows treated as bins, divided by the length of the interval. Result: 28.0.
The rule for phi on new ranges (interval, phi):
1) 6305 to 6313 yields 27.6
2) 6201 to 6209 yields 25.4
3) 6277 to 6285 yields 27.8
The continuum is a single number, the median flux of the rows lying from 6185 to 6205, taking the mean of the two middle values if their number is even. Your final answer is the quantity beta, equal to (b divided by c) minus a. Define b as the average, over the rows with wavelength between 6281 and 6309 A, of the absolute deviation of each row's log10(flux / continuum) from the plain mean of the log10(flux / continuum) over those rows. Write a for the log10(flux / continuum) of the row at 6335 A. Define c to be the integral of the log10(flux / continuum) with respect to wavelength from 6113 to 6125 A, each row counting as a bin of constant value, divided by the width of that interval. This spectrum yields -2.8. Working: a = 0.006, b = 0.031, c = -0.011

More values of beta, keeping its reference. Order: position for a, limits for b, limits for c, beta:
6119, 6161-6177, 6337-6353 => -3.4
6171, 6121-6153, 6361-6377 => -7.2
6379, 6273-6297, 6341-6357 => -1.4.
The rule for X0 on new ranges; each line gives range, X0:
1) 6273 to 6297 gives 26.4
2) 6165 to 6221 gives 25.5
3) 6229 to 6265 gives 26.1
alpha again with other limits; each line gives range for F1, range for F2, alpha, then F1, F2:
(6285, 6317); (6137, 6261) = 9.7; 26.8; 25.9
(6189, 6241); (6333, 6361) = 9.8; 26.8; 26.4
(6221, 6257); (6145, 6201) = 9.9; 25.6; 25.5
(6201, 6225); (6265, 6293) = 9.7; 26.6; 25.8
